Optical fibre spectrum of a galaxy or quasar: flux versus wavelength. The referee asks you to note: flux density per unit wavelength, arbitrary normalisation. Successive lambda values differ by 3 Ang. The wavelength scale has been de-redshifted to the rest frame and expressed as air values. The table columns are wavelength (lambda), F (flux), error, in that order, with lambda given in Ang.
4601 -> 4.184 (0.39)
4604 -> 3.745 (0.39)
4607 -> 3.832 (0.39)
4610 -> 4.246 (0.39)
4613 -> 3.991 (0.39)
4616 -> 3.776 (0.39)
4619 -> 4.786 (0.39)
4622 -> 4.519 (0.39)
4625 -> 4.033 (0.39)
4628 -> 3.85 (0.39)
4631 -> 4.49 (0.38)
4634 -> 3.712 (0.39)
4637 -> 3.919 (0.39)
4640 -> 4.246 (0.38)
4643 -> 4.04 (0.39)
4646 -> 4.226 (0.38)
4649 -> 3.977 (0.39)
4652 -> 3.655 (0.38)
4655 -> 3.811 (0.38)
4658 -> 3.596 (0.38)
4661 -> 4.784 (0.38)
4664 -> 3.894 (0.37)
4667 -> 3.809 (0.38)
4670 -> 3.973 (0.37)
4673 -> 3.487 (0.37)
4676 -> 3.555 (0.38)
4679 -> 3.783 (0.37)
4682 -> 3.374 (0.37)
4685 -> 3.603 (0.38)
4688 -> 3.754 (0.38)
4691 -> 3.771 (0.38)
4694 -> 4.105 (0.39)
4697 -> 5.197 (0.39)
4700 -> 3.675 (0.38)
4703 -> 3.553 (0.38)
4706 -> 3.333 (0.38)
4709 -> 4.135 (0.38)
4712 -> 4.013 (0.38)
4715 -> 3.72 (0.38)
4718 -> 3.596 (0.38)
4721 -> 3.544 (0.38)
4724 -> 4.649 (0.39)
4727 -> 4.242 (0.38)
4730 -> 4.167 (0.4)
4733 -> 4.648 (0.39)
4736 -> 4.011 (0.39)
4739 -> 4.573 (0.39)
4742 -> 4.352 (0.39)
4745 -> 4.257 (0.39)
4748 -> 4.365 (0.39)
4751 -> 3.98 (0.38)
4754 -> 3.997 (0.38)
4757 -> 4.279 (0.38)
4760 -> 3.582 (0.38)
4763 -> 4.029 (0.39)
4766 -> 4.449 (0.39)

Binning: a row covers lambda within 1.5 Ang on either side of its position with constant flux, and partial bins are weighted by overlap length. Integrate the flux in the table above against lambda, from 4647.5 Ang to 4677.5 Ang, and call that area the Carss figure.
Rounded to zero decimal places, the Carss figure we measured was 116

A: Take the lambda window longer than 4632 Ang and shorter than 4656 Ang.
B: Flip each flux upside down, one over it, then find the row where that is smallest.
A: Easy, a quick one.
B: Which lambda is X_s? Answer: 4640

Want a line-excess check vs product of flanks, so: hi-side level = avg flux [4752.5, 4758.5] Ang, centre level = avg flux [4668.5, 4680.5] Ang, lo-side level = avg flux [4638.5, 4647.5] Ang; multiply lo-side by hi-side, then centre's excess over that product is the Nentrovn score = -13.6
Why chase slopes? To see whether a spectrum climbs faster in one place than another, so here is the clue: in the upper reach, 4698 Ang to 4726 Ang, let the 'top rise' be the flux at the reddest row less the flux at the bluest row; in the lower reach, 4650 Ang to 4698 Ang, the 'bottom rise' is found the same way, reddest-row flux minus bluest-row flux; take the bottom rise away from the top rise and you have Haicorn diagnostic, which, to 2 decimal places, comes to -0.57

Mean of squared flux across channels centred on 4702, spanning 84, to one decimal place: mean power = 16.0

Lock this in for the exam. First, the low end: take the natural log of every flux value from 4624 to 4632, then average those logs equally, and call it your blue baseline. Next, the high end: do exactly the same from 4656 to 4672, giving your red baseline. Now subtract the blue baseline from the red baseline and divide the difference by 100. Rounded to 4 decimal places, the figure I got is -0.0003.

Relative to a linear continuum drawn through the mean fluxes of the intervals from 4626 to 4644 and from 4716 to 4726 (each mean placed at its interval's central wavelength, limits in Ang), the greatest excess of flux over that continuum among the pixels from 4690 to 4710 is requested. 1.2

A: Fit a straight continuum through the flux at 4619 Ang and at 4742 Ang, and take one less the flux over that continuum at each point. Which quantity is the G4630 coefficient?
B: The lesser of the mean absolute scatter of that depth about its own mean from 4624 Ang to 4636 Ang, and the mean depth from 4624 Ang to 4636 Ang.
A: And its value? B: 0.050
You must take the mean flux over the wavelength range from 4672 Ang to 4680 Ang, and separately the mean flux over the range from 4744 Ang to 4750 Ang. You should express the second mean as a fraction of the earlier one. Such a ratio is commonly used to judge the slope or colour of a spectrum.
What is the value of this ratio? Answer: 1.19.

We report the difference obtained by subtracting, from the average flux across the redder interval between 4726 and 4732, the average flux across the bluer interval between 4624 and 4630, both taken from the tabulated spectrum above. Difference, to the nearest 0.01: 0.26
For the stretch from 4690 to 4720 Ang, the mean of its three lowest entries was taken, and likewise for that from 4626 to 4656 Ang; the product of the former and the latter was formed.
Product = 13.0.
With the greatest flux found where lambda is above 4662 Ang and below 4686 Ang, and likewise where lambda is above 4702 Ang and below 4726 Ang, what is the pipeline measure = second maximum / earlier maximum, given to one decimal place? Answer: 1.2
